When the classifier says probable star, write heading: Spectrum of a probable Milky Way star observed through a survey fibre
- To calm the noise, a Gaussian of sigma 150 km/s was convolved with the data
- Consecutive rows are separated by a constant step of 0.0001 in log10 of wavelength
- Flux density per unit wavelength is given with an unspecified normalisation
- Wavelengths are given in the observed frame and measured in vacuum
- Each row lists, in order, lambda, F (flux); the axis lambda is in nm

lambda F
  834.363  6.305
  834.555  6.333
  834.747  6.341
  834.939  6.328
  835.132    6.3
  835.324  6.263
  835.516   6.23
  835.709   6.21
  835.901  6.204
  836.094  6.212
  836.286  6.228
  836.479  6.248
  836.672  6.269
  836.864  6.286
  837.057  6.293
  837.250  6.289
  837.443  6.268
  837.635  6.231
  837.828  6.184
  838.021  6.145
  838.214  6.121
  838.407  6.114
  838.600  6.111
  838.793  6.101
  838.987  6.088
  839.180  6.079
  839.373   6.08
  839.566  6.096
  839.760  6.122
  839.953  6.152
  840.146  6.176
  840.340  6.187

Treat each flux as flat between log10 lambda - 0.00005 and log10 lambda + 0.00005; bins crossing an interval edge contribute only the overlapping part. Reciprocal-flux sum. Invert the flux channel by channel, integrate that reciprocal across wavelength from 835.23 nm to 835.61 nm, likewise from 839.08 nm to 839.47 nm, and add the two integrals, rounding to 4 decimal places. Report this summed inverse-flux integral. 0.1252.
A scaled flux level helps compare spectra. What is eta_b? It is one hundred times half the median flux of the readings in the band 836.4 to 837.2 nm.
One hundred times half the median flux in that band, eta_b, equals 314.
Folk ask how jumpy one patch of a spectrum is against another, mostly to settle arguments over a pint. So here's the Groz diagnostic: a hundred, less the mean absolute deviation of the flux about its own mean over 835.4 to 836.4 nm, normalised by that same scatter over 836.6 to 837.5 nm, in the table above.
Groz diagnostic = 99.0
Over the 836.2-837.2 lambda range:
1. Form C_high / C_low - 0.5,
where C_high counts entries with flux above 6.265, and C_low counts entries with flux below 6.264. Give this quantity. 1.00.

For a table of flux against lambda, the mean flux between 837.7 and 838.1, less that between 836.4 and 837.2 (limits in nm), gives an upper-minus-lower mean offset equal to -0.11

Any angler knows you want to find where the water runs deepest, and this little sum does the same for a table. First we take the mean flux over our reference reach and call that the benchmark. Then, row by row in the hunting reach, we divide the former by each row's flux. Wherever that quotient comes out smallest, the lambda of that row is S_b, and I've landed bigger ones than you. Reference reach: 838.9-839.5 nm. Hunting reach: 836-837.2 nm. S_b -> 837.057 nm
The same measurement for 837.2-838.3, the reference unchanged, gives 837.250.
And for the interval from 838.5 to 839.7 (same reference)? 838.600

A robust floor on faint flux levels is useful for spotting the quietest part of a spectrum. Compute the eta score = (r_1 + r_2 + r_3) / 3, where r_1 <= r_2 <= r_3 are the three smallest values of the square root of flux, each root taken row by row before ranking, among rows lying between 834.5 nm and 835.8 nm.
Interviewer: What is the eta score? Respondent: 2.50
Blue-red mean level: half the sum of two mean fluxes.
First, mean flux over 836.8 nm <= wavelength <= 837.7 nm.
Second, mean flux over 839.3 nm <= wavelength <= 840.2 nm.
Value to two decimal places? 6.20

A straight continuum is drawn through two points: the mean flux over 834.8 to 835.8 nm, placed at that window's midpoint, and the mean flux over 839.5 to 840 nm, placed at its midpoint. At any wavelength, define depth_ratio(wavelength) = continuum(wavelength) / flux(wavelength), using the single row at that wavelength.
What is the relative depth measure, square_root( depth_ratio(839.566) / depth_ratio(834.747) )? 1.01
